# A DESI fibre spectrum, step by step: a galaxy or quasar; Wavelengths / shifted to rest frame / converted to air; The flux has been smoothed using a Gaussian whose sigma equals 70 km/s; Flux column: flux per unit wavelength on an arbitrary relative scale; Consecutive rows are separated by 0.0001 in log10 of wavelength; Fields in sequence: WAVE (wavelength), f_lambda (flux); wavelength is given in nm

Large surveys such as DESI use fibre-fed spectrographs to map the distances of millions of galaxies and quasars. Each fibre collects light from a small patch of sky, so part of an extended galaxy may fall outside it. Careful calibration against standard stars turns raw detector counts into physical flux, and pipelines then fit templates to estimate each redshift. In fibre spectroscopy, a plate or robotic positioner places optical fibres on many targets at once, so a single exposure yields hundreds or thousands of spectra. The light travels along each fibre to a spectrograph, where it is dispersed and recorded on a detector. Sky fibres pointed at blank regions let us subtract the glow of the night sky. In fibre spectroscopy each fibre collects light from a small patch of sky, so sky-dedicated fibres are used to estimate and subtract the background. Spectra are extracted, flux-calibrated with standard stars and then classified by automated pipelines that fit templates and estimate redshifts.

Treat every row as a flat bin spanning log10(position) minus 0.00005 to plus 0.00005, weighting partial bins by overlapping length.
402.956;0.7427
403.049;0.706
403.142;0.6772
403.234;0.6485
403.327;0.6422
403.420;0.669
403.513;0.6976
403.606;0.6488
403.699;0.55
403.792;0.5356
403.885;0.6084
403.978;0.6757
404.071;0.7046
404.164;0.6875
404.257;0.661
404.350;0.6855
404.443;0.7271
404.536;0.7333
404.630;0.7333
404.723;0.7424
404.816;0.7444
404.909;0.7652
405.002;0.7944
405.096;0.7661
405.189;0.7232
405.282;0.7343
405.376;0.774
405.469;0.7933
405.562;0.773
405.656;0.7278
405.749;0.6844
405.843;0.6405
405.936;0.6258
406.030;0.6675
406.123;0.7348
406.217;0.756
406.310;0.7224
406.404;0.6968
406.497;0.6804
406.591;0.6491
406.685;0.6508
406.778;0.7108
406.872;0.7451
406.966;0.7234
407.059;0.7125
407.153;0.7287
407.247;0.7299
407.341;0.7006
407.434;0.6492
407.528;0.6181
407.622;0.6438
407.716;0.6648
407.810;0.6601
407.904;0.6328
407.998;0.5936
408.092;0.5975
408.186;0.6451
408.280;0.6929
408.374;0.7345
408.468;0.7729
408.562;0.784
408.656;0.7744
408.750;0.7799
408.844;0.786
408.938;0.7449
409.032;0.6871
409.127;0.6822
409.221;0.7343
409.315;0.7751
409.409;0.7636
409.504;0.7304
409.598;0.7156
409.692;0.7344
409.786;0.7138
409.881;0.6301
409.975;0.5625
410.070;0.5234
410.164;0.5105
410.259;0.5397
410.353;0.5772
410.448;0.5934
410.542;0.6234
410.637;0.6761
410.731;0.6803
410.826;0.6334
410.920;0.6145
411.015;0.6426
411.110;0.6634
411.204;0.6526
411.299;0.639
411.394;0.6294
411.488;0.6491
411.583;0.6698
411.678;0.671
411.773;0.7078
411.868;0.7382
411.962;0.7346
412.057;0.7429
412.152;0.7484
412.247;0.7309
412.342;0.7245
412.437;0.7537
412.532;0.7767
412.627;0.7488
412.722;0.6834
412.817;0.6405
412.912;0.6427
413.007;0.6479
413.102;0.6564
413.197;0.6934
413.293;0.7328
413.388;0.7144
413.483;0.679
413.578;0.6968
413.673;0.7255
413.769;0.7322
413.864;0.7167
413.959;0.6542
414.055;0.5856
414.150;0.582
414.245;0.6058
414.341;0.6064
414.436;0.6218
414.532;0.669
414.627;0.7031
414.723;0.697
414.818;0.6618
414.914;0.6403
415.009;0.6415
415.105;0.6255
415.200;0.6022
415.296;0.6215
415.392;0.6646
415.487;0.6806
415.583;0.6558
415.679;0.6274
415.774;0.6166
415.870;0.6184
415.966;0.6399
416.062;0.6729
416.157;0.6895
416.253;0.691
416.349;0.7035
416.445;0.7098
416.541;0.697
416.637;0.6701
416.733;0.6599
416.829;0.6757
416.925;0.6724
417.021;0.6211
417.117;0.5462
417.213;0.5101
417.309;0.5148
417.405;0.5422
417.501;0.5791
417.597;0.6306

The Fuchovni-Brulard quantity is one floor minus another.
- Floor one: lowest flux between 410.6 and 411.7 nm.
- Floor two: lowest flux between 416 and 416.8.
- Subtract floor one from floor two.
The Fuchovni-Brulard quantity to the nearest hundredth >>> 0.05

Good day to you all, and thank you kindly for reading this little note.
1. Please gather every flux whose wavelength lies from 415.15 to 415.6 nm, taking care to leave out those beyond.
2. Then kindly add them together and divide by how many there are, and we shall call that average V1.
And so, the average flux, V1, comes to 0.64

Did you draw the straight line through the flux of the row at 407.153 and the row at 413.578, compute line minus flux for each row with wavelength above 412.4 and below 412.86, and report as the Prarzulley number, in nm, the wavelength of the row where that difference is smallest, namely 412.532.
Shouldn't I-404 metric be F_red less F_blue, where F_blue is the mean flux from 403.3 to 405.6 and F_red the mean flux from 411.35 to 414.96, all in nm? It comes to -0.02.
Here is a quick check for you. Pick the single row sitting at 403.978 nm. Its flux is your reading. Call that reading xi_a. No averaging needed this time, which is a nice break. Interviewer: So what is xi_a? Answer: 0.6757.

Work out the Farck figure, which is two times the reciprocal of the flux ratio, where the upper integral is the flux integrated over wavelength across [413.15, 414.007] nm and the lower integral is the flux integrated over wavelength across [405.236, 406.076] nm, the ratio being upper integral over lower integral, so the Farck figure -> 1.98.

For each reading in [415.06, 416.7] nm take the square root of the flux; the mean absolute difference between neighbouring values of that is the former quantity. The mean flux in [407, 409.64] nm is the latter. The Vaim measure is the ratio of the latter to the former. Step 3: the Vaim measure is 61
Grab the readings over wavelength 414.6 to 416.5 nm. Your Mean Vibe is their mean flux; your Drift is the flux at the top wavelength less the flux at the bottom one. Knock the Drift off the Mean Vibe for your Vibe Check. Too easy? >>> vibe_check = 0.651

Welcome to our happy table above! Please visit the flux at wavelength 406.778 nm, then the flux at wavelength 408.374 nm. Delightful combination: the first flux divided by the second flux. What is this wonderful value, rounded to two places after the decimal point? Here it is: 0.97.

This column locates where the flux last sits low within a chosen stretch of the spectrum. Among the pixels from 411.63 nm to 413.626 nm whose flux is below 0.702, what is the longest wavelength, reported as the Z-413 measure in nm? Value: 413.578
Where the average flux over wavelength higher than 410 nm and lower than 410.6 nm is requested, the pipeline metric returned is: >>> 0.56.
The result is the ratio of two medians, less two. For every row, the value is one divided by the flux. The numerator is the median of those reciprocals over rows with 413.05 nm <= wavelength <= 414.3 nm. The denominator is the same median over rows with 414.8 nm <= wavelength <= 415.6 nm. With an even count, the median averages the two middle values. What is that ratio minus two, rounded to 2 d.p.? -1.07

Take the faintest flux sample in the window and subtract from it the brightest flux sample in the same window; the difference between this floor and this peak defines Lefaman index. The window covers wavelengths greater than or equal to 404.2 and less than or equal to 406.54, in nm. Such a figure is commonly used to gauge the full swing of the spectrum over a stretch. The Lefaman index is -0.169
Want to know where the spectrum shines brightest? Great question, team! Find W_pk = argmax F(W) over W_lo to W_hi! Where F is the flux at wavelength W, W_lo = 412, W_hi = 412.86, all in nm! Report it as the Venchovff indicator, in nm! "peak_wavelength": 412.532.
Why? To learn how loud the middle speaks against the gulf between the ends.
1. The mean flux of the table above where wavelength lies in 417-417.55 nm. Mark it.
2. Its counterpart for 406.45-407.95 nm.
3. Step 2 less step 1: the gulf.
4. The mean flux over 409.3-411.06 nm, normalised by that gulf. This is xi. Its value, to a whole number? 5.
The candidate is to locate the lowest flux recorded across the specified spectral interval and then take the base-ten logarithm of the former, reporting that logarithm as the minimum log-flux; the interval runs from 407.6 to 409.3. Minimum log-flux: -0.227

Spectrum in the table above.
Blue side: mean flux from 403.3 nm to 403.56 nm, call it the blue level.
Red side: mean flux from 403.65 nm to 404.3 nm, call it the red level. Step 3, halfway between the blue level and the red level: 0.651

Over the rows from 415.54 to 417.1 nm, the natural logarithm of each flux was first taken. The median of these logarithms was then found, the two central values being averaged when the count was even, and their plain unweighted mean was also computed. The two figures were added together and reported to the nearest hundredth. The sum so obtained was -0.81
